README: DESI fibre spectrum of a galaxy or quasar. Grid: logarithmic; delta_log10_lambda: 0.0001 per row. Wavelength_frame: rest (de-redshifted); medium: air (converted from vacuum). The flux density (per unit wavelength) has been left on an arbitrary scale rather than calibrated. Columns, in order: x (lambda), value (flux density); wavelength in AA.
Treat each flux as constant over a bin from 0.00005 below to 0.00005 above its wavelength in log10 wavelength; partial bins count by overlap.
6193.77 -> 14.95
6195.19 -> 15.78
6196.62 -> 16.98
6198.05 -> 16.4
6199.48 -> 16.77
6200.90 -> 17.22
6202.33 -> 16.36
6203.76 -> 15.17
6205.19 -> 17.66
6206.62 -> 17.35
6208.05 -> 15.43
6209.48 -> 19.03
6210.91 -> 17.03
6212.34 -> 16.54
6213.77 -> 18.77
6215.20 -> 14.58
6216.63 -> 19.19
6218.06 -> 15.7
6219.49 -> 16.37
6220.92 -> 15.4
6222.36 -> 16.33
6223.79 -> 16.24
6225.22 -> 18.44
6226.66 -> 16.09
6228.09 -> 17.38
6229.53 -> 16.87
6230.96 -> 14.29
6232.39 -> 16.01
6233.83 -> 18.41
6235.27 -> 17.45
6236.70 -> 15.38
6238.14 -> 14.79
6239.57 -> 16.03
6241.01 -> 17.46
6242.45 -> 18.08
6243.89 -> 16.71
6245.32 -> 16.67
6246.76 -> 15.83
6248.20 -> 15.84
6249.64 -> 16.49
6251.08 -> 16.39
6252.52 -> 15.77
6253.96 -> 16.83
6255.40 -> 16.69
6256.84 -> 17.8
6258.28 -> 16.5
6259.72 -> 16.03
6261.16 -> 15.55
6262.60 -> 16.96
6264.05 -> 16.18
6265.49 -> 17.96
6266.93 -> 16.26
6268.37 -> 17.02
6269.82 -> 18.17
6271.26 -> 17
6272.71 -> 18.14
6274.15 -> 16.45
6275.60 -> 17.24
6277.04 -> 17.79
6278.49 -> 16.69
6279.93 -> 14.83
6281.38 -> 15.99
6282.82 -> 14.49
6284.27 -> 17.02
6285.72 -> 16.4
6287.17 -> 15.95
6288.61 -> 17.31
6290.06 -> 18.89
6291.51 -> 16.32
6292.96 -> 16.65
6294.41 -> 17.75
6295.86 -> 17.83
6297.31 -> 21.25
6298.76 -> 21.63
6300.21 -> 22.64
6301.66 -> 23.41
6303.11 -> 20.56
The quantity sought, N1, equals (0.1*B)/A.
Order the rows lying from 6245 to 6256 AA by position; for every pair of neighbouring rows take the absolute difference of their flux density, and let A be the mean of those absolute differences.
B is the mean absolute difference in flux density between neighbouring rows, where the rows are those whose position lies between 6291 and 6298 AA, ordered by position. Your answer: 0.25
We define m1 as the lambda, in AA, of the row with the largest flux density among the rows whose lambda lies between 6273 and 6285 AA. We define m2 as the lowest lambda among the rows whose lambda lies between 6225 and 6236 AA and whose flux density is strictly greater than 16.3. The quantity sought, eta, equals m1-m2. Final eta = 51.8 AA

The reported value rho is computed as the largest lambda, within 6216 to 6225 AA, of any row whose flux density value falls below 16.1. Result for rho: 6220.92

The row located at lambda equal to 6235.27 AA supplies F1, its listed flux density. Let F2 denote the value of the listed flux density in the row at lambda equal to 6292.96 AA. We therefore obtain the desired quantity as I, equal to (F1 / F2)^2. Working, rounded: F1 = 17.45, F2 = 16.65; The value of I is 1.10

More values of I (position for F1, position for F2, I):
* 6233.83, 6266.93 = 1.28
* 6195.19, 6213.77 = 0.71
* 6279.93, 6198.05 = 0.82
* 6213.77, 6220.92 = 1.49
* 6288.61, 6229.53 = 1.05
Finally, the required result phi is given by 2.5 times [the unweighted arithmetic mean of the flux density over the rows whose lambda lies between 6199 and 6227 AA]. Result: 42.0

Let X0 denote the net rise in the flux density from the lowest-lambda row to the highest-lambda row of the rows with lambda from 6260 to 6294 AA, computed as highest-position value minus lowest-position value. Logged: 1.1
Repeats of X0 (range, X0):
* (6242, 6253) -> -2.3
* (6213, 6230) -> -1.9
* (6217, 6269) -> 1.3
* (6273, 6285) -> 0.6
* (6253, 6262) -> -1.3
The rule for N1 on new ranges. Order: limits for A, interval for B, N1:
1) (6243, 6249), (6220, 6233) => 0.49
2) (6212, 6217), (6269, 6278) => 0.03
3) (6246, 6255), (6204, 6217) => 0.50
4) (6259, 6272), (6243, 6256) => 0.04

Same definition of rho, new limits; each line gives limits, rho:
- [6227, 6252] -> 6248.20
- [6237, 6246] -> 6239.57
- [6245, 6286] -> 6282.82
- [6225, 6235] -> 6232.39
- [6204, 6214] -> 6208.05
